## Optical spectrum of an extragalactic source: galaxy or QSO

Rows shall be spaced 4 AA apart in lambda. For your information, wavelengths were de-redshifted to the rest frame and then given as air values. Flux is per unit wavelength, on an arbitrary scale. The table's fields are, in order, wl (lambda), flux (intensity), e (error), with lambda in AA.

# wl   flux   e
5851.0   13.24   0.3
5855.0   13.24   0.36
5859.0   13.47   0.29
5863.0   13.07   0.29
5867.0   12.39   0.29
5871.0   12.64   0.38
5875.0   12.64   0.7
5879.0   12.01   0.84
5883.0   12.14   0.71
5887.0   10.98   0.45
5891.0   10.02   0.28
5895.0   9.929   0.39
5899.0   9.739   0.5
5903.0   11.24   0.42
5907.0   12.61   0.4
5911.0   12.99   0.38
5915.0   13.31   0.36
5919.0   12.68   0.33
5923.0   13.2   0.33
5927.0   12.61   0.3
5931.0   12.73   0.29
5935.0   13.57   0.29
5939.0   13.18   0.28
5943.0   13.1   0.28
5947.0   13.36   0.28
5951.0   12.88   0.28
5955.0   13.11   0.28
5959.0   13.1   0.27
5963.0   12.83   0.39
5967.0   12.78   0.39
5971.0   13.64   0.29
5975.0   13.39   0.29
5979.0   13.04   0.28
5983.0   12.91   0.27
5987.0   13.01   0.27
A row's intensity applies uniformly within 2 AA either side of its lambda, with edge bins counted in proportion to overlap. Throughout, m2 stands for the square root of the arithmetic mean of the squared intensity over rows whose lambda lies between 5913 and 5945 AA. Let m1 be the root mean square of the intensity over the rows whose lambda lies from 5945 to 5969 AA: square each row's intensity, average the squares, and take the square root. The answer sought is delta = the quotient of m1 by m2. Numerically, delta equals 1.00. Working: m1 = 13.0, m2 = 13.1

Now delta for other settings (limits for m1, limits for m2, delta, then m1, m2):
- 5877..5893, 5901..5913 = 0.92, 11.3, 12.3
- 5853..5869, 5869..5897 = 1.13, 13.0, 11.5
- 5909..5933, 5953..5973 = 0.99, 12.9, 13.1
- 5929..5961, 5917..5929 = 1.02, 13.1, 12.8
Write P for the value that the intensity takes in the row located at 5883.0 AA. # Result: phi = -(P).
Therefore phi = -12.1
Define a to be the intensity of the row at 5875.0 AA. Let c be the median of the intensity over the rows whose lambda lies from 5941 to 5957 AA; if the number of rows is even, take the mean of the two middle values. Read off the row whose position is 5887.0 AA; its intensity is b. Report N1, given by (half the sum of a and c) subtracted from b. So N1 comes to -1.9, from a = 12.64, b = 10.98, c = 13.1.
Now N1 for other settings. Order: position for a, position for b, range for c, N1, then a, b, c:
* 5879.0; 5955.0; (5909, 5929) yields 0.6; 12.01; 13.11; 13.0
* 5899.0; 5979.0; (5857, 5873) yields 1.7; 9.739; 13.04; 12.9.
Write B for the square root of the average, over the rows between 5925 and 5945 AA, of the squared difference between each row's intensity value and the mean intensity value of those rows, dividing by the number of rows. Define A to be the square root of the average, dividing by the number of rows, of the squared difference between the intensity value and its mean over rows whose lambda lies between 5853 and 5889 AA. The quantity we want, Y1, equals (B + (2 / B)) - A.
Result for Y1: 5.5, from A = 0.71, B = 0.34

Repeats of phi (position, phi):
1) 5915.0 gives -13.3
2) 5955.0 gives -13.1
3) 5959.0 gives -13.1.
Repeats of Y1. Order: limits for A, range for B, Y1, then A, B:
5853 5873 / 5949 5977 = 6.7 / 0.39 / 0.29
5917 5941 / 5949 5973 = 6.8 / 0.35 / 0.29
